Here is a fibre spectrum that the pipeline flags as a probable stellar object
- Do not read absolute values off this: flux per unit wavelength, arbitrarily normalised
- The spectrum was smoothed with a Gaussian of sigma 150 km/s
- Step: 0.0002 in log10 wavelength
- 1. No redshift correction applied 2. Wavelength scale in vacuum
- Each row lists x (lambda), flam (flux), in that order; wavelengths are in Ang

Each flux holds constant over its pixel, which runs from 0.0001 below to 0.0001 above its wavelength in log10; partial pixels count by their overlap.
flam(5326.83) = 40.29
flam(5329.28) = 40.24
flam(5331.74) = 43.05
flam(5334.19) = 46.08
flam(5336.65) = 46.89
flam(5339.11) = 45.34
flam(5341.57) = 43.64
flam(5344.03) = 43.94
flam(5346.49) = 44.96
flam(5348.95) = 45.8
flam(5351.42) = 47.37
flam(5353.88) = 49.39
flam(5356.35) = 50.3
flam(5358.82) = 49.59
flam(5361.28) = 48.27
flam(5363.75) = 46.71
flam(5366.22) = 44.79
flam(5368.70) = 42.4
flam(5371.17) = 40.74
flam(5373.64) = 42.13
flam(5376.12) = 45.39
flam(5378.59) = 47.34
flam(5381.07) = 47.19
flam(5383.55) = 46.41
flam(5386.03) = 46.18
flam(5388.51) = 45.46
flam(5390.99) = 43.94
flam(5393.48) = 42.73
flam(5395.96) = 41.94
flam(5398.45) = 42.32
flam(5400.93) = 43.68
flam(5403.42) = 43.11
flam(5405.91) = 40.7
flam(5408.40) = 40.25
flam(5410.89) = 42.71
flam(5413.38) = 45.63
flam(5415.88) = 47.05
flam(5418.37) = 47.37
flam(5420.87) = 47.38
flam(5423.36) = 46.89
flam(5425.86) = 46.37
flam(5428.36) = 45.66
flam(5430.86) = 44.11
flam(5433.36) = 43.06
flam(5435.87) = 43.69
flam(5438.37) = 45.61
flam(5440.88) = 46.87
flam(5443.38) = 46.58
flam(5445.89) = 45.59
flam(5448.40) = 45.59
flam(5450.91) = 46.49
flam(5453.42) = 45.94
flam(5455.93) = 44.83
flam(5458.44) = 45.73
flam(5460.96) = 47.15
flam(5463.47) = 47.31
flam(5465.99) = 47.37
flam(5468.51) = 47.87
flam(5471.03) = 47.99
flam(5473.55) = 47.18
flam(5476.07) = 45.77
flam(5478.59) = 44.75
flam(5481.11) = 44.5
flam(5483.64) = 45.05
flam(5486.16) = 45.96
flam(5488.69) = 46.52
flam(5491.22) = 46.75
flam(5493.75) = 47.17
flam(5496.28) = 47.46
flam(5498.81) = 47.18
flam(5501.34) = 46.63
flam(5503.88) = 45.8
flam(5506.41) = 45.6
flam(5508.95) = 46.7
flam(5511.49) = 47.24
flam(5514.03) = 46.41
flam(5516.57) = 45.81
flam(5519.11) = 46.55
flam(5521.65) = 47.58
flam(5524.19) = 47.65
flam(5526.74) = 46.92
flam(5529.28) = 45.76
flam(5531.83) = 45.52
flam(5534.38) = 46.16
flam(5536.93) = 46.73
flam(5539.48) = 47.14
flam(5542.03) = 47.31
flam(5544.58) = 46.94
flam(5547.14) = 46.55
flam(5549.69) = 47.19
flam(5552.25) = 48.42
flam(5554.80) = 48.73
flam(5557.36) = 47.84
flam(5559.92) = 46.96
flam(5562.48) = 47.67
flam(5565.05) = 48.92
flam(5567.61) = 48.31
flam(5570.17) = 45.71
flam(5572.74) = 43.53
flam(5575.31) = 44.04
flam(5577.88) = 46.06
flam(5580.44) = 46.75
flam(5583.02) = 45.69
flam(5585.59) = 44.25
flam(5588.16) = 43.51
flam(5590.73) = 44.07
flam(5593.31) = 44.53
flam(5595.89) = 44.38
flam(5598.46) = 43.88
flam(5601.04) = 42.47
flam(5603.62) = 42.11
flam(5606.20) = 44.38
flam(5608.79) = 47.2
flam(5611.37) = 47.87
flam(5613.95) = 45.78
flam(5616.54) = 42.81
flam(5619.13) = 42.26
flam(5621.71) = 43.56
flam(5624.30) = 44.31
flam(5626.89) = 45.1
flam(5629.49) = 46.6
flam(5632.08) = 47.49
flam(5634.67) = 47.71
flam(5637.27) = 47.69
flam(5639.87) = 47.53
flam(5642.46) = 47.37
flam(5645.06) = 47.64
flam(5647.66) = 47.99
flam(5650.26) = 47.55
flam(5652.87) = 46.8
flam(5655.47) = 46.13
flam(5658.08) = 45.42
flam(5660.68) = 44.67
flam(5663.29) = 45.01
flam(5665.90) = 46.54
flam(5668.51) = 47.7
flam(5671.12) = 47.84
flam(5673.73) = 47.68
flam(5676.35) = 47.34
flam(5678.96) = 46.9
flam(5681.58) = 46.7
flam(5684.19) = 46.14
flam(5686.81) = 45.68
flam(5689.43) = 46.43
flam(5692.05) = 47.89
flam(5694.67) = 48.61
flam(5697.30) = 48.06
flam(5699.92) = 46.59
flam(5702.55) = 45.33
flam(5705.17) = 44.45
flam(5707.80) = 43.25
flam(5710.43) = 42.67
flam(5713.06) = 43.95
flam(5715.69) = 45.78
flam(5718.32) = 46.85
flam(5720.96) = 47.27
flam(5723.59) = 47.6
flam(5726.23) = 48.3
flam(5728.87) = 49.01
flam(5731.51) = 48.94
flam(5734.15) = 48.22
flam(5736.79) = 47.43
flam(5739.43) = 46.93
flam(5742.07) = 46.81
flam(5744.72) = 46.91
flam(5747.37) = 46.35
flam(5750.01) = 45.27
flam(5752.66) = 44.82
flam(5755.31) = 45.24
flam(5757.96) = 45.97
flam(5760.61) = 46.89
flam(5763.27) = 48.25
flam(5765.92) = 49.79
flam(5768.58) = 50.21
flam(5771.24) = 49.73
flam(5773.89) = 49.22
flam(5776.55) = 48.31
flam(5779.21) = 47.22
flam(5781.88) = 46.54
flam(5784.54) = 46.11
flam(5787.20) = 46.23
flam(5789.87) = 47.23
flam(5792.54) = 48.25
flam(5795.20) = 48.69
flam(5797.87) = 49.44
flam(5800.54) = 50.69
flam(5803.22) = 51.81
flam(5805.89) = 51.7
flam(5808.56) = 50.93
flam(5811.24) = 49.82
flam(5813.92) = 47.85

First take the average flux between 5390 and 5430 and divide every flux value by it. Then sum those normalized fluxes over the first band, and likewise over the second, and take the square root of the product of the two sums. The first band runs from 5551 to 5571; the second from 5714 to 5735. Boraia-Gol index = 8.64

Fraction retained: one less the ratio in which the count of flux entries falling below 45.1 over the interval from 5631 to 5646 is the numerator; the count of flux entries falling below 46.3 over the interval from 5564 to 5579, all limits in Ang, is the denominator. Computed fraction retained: 1.00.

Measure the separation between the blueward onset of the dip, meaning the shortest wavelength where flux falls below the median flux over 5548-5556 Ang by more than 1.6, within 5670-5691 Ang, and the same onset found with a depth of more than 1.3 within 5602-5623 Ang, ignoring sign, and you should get 78.0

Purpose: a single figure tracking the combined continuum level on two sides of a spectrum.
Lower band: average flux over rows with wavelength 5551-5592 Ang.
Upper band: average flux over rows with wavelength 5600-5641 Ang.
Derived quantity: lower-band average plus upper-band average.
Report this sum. 91.6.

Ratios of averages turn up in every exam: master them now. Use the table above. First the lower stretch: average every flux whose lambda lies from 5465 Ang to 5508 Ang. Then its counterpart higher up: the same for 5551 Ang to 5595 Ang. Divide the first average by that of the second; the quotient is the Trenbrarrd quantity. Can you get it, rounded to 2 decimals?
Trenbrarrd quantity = 1.01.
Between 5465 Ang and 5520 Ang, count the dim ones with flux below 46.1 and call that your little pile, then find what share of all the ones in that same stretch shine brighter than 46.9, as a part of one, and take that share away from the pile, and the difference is 7.6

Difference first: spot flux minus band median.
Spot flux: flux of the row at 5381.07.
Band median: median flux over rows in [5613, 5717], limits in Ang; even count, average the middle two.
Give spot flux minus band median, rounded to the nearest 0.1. 0.6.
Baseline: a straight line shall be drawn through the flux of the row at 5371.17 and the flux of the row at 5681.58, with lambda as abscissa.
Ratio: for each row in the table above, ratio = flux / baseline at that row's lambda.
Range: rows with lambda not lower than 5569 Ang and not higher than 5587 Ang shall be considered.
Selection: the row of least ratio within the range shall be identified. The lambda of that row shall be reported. 5572.74 Ang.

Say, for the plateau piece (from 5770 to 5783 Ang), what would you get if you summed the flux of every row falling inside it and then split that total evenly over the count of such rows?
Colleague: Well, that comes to 48.2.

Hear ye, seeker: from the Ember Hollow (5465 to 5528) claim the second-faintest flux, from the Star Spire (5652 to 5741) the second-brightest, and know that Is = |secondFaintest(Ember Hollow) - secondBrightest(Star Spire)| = 4.2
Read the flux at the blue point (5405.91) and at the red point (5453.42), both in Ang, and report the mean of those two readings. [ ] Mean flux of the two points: 43.3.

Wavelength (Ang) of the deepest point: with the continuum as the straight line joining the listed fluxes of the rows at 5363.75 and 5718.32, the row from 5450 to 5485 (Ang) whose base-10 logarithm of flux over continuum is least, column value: 5481.11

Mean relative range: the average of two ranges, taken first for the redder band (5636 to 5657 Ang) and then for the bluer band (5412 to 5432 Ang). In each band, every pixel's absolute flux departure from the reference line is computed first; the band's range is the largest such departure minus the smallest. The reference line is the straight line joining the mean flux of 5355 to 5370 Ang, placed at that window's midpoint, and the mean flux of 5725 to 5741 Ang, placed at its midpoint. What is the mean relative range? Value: 2.3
